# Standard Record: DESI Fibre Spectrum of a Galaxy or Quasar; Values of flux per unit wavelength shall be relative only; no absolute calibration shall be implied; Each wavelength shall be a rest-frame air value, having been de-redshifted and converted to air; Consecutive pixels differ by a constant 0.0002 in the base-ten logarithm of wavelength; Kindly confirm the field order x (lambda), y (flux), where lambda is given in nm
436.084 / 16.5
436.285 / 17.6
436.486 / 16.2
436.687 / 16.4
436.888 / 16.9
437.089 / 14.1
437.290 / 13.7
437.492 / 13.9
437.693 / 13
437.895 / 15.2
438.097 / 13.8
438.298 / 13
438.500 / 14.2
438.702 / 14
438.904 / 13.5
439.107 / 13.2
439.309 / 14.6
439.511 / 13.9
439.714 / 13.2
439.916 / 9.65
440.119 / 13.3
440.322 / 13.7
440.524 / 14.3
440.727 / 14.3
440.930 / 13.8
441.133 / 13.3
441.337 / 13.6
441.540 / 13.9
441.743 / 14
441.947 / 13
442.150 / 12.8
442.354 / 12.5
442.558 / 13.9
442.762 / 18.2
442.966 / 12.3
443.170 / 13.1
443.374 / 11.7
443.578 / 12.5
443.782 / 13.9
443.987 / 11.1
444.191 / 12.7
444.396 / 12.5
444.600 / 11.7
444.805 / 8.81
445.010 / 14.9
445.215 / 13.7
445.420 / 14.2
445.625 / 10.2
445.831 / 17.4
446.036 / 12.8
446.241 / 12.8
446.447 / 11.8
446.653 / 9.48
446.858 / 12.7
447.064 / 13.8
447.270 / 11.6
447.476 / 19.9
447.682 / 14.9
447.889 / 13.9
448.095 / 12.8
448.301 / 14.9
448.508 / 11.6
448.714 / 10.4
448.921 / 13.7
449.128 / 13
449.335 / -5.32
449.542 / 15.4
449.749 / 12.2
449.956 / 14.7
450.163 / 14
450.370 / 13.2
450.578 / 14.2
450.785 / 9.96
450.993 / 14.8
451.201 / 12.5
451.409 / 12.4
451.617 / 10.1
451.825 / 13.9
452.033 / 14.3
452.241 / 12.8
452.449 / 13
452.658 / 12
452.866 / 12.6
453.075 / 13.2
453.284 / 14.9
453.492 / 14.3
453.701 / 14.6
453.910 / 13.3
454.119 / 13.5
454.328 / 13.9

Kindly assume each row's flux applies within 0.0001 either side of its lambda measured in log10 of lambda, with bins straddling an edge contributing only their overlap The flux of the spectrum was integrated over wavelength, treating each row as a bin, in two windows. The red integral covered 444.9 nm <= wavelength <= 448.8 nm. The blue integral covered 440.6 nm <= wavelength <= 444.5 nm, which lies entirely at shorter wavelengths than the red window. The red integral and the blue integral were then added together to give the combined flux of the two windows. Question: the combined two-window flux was 104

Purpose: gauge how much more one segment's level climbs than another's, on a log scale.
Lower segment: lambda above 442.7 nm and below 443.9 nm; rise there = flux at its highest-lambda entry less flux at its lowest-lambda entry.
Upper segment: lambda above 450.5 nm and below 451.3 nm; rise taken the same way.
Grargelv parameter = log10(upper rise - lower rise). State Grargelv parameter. 0.41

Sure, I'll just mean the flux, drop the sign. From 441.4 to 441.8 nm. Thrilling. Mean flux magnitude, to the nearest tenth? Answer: 13.9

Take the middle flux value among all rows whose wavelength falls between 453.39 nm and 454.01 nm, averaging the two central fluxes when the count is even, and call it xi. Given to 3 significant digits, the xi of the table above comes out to 14.3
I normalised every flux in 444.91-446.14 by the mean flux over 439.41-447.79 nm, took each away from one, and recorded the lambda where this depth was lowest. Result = 445.831 nm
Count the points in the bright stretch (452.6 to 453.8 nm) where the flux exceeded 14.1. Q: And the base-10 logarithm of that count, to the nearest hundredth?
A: 0.48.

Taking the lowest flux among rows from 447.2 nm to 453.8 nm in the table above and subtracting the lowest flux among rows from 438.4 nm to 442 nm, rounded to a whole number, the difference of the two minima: -15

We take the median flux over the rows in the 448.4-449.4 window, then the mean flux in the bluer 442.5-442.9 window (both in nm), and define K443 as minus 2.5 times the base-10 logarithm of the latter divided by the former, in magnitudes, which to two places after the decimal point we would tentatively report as -0.35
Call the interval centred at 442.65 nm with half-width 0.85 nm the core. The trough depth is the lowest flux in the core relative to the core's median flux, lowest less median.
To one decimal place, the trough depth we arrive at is -1.2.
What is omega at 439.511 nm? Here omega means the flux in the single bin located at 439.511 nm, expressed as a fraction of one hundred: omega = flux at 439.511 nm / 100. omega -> 0.139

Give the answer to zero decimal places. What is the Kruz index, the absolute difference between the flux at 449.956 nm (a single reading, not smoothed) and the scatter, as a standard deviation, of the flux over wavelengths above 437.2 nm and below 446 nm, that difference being 13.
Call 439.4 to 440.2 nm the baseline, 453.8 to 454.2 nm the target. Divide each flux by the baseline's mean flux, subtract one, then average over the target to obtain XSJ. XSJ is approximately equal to 0.1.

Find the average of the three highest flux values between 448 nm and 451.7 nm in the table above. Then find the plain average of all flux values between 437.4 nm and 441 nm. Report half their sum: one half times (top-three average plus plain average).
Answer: 14.3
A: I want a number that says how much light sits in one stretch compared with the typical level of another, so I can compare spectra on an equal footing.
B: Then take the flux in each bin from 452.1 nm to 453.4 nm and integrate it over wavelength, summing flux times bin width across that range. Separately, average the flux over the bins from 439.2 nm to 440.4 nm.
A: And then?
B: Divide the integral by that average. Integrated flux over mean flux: 1.3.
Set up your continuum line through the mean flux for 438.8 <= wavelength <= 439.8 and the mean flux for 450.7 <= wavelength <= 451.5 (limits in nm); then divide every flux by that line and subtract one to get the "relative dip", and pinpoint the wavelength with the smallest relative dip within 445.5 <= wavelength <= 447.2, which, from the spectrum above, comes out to 446.653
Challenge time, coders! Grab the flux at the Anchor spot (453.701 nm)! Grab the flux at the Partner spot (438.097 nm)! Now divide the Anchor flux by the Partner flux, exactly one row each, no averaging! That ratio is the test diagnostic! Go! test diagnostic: 1.06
